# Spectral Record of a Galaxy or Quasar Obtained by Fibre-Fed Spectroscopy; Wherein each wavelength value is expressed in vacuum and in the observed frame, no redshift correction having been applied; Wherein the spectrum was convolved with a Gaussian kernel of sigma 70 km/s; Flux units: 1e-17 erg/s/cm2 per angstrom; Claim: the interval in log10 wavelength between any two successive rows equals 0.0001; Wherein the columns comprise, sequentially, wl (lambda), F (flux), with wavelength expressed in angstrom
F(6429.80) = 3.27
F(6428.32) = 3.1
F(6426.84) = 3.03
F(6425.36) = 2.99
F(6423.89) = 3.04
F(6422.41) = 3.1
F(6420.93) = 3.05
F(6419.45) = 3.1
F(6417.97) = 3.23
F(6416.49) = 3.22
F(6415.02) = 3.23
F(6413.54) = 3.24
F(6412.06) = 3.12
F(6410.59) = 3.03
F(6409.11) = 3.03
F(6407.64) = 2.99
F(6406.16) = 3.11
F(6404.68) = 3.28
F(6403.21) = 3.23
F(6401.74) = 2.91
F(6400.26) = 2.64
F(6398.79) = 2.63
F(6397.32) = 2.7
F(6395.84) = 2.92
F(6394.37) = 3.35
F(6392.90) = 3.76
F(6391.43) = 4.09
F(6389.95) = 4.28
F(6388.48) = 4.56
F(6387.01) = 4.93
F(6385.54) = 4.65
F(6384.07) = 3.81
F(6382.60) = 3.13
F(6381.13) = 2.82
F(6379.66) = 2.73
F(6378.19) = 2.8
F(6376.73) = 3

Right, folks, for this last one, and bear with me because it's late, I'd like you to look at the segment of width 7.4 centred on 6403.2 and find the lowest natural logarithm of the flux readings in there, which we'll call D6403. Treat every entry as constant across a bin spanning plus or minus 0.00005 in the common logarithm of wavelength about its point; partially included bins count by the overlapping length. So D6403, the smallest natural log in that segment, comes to 0.97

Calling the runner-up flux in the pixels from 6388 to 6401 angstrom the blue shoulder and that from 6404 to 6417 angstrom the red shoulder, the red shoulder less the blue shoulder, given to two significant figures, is -1.0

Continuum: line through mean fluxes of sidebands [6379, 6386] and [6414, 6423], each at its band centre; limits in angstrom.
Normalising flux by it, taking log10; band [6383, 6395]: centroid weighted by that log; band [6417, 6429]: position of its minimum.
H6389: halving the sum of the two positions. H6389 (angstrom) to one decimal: 6406.8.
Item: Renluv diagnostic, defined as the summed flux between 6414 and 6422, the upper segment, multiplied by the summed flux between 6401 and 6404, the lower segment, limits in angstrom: 97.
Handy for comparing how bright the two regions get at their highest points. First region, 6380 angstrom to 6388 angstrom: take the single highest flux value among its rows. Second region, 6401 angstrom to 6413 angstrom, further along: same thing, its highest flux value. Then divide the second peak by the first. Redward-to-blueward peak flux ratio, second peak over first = 0.67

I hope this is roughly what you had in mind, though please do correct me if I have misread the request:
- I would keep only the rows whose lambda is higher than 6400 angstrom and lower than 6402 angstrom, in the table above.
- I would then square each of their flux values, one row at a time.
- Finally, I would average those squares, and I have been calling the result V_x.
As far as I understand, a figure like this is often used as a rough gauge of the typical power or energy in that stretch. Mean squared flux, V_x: 7.7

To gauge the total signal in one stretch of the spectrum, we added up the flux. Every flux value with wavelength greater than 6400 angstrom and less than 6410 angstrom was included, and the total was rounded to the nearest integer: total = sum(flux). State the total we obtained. 21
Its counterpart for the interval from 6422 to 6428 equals 12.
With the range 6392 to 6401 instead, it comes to 18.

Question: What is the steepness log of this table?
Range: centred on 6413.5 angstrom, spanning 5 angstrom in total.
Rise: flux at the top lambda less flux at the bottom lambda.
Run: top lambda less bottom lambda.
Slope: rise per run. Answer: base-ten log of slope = -1.4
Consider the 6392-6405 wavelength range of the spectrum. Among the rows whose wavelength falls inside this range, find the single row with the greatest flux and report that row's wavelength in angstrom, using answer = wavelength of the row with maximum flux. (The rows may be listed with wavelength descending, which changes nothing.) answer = 6392.90 angstrom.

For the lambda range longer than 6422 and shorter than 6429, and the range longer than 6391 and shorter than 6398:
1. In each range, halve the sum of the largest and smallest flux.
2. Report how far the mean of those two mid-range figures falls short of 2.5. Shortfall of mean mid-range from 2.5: -0.72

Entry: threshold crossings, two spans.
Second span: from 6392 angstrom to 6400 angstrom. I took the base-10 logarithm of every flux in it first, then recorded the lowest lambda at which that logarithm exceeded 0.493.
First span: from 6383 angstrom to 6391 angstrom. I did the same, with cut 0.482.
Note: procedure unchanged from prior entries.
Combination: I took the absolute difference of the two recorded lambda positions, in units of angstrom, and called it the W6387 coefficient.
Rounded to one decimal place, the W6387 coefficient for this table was 8.8 angstrom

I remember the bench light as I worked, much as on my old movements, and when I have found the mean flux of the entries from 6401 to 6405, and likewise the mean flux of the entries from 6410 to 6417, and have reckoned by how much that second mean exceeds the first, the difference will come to 0.0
